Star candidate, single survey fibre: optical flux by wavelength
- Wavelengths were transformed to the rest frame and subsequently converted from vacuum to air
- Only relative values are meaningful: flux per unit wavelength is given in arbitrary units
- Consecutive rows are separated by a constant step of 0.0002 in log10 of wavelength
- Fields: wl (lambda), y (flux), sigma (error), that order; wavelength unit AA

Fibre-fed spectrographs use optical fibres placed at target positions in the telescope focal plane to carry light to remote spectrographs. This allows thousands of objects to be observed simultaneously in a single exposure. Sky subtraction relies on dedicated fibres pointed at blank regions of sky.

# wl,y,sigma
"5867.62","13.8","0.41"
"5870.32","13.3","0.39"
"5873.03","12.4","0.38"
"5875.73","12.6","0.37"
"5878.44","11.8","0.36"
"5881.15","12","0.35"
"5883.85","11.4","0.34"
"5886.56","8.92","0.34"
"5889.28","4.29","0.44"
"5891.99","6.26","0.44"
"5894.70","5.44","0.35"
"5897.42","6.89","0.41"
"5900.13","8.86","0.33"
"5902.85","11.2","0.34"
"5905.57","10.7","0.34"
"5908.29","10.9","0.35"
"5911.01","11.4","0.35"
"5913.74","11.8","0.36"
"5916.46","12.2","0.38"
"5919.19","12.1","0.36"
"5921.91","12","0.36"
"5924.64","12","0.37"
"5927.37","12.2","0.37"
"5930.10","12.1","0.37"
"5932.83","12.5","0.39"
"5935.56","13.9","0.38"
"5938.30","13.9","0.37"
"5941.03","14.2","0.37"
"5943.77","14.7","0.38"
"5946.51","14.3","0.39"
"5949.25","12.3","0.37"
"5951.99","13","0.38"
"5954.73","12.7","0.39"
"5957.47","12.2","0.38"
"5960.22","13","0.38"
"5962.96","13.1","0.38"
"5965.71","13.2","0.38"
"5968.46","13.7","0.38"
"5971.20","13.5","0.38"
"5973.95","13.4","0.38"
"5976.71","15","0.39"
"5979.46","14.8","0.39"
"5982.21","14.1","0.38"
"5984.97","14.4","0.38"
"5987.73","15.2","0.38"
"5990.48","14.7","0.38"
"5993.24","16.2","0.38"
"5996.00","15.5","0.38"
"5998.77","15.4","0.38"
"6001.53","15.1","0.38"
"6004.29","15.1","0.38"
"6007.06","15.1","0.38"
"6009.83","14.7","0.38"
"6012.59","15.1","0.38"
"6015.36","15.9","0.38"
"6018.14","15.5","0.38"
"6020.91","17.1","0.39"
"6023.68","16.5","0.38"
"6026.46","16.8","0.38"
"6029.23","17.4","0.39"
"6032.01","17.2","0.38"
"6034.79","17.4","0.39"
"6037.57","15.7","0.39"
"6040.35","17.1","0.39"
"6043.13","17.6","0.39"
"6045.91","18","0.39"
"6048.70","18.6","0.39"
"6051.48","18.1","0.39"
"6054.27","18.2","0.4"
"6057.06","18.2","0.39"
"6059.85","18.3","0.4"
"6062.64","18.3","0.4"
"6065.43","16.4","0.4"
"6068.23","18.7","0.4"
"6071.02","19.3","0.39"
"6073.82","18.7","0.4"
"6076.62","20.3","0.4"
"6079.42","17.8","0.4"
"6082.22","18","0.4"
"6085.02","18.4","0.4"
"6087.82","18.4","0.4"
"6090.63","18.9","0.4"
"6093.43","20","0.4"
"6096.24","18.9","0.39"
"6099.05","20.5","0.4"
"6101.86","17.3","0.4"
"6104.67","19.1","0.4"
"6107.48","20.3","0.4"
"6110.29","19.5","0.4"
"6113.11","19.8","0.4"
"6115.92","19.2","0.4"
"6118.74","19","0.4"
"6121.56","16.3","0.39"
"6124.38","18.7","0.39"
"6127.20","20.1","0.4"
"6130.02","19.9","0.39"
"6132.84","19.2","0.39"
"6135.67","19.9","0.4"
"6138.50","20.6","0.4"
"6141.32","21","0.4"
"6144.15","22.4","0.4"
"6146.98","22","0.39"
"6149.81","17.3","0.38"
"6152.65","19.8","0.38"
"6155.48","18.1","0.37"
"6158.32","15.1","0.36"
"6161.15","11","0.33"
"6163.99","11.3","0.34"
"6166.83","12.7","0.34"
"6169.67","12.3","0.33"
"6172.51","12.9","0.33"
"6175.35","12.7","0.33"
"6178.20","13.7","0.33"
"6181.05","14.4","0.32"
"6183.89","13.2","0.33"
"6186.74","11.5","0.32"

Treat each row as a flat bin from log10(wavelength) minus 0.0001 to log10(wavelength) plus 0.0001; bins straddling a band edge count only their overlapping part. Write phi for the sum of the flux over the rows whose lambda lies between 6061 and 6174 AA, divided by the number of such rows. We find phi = 18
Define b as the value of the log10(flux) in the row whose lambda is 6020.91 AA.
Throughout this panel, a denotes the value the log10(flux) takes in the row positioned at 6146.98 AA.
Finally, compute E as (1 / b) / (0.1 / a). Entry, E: 10.9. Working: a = 1.34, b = 1.23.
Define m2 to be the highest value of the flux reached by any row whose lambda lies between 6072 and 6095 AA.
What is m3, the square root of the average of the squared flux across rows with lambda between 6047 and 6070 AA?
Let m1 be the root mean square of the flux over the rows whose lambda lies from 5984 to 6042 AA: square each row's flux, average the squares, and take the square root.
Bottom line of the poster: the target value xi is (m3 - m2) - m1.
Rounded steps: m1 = 16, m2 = 20.3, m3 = 18.1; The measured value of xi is -18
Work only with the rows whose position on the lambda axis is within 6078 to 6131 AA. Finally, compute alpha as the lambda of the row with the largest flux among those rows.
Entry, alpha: 6099.05 AA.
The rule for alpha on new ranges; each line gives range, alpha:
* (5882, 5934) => 5932.83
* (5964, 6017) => 5993.24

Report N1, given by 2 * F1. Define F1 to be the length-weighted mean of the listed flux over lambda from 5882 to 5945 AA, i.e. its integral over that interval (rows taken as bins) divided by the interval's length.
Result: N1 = 21.7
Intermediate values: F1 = 11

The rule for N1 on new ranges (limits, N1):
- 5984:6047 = 32.1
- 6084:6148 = 39.1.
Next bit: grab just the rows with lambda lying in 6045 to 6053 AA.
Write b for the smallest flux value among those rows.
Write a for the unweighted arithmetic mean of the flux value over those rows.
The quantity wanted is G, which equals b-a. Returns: -0.23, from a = 18.2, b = 18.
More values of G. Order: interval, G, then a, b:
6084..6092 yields -0.17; 18.6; 18.4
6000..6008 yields 0.00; 15.1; 15.1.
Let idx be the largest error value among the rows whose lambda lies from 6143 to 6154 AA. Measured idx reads 0.400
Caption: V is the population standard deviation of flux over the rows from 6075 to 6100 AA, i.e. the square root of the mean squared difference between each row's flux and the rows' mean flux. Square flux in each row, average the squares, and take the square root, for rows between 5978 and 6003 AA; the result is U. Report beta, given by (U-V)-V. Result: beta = 13.2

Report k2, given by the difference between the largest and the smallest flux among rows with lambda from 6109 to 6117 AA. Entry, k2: 0.6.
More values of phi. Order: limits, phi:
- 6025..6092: 18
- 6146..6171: 16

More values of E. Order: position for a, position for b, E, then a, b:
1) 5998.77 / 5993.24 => 9.8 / 1.19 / 1.21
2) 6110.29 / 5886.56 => 13.6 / 1.29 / 0.95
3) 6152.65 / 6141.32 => 9.8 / 1.30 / 1.32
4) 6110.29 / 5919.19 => 11.9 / 1.29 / 1.08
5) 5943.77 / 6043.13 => 9.4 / 1.17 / 1.25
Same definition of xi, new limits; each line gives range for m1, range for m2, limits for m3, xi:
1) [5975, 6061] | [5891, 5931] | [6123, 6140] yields -9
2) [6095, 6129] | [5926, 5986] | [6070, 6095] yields -15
